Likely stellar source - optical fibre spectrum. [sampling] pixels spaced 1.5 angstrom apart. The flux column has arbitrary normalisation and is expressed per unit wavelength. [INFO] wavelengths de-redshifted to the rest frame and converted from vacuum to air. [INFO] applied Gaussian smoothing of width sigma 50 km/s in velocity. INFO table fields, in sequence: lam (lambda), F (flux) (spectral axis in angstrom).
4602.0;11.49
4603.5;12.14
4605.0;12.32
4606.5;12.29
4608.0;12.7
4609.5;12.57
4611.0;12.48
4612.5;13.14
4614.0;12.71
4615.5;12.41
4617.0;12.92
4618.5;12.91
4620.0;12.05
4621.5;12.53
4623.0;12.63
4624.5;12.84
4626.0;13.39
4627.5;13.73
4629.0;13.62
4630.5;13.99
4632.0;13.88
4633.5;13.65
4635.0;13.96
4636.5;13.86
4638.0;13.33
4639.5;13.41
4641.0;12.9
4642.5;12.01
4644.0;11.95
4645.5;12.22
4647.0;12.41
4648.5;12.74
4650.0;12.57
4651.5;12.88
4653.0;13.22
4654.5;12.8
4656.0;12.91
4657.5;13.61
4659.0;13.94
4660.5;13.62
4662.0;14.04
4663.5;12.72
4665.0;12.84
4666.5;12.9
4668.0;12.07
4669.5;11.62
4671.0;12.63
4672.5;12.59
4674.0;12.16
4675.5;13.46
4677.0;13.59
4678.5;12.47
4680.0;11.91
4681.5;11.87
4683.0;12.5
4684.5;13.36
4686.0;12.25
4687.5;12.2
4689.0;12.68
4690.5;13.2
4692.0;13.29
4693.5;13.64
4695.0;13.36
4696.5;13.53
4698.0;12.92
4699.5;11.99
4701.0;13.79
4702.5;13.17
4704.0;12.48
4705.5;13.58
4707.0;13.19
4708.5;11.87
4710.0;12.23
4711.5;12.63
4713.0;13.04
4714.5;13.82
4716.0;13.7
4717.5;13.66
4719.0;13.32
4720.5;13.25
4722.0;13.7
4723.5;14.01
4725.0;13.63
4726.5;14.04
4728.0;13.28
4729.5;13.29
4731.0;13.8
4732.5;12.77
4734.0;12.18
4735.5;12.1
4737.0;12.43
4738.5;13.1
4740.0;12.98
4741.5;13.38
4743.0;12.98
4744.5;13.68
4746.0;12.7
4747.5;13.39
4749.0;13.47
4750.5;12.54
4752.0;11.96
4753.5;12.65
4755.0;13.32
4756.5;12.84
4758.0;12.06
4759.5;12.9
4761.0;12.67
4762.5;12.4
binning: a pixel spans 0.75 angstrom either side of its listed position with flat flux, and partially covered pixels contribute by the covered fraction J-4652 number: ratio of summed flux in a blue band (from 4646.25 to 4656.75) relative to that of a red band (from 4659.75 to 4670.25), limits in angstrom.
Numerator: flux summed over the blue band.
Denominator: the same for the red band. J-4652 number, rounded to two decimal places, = 1.00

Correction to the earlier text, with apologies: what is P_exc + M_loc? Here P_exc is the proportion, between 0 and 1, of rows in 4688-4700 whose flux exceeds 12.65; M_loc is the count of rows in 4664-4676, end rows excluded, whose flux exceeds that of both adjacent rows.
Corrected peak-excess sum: 2.9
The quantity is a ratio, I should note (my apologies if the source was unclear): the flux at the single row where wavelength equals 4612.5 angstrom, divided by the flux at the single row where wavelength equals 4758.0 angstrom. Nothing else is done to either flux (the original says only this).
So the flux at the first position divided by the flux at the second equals 1.09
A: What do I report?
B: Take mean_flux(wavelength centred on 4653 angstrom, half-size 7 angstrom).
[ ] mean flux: 13.0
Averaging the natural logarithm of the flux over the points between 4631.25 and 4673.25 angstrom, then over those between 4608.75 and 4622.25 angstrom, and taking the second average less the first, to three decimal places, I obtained -0.025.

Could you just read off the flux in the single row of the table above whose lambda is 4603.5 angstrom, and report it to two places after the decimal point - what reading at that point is 12.14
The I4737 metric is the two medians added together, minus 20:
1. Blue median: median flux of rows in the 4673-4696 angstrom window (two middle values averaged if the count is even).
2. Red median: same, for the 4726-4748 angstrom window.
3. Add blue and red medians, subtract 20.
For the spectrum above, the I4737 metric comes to 5.78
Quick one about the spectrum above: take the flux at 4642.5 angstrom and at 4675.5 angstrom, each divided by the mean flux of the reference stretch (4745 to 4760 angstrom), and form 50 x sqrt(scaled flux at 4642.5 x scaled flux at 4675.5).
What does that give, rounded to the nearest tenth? 49.7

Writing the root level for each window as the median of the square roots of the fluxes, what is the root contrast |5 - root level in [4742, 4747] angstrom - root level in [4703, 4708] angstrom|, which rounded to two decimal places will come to 2.23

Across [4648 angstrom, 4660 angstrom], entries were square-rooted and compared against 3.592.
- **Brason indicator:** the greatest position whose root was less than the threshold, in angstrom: 4654.5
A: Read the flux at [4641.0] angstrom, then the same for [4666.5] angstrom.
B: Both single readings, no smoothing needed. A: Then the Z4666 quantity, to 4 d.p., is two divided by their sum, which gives 0.0775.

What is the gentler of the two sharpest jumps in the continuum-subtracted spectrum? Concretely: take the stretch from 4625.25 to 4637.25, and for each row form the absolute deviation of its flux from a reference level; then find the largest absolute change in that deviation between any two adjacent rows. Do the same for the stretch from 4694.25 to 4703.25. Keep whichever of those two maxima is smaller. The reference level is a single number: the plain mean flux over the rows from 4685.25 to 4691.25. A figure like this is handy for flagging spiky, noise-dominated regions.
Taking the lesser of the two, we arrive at 0.37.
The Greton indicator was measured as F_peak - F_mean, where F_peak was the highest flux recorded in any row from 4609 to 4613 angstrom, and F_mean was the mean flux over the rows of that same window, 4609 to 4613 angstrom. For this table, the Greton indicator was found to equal 0.4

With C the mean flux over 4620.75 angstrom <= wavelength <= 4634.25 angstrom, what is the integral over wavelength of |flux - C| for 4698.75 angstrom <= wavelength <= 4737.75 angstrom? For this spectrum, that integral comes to 22.0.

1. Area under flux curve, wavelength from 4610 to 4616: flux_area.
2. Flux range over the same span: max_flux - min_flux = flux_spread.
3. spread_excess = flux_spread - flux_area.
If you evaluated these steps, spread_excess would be -75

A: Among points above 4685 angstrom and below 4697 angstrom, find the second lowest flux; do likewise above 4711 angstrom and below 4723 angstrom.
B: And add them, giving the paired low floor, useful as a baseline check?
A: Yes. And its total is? 25.3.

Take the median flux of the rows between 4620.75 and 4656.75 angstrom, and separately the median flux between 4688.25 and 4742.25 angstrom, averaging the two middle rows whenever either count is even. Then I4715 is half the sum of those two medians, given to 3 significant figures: 13.1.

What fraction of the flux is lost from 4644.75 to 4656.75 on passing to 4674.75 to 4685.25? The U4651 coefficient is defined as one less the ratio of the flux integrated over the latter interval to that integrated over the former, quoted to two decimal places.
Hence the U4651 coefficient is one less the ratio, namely 0.12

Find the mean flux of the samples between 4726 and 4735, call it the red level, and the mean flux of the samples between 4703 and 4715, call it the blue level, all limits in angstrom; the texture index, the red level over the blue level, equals 1.03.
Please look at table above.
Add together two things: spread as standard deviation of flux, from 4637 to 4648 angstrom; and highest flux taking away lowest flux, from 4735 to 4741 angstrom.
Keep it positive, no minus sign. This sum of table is 1.6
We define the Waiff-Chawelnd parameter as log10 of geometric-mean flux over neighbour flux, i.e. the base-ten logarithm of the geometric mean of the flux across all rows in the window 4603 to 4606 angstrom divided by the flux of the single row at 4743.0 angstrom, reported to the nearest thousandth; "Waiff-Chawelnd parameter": -0.026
